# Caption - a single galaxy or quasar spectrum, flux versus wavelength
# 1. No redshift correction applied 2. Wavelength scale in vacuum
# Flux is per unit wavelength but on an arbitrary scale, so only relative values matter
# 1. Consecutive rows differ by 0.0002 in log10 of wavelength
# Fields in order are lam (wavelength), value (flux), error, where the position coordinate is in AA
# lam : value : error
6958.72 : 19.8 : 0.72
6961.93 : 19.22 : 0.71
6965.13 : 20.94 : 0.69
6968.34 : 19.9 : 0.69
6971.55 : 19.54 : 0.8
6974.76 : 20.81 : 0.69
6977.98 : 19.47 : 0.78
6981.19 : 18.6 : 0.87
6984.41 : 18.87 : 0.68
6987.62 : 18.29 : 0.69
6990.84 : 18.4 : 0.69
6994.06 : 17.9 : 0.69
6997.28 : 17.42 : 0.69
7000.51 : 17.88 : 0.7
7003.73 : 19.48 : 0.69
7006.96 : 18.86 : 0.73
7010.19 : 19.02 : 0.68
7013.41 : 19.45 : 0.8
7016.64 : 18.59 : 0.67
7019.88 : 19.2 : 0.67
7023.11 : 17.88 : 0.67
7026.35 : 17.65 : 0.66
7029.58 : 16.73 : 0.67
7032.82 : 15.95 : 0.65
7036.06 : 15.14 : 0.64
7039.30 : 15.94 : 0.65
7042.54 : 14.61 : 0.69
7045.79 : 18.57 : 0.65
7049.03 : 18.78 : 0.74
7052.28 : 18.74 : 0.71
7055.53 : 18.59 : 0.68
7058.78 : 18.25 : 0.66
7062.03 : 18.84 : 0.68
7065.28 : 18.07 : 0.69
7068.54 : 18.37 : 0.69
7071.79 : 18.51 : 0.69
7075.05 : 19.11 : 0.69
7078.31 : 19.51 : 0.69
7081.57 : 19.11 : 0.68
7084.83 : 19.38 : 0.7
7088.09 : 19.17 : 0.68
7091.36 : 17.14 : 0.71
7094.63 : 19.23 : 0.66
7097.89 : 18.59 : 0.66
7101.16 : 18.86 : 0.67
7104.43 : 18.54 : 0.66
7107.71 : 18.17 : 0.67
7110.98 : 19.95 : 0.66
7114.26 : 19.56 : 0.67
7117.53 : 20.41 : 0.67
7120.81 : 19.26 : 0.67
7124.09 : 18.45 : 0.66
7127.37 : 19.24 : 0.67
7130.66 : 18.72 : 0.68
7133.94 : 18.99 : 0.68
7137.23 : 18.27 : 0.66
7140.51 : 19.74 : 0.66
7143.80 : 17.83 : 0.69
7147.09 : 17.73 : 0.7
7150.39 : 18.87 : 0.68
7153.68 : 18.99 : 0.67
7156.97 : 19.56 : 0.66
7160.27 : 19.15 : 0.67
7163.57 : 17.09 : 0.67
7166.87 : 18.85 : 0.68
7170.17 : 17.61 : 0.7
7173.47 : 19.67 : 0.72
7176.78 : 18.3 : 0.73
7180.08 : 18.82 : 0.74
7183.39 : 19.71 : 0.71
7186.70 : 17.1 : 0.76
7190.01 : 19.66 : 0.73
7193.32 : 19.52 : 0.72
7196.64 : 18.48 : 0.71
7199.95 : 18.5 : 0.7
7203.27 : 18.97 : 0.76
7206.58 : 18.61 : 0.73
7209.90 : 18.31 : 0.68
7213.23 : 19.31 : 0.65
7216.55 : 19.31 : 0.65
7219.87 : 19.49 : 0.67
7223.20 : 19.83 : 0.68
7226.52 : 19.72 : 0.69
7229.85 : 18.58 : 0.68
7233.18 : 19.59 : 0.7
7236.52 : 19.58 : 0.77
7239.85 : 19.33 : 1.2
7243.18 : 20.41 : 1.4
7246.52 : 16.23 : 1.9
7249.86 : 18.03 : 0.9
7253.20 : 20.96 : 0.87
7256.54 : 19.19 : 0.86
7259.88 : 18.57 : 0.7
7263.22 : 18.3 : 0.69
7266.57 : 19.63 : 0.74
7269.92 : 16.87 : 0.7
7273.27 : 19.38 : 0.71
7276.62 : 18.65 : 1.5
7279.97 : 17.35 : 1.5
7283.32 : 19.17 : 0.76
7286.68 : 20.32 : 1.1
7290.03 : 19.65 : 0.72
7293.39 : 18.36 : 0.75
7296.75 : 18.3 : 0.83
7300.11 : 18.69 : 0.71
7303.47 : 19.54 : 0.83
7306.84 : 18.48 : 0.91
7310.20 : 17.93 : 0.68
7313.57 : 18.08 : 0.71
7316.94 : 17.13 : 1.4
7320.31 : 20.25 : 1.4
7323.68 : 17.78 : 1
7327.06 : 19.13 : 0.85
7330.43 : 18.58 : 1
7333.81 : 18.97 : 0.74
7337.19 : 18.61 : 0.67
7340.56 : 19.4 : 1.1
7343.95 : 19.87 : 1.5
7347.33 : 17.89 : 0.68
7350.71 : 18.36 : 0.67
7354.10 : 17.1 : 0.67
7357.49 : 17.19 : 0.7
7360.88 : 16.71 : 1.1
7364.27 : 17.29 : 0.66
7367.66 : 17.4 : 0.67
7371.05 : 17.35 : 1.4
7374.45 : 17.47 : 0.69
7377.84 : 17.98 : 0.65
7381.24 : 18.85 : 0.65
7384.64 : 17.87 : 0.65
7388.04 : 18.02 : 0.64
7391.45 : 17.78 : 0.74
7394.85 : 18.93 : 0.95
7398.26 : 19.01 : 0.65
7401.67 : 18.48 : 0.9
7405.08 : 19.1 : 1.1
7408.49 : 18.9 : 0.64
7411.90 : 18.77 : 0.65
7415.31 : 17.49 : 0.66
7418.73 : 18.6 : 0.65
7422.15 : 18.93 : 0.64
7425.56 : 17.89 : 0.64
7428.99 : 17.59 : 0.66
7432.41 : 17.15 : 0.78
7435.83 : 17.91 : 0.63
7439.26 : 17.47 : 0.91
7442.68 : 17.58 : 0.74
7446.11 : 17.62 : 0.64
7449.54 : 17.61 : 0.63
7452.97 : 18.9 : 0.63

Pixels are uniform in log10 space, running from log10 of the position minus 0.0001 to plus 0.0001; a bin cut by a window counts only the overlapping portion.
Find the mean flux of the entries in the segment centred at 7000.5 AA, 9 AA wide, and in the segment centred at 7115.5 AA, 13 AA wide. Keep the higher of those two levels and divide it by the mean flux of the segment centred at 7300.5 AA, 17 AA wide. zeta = 1.06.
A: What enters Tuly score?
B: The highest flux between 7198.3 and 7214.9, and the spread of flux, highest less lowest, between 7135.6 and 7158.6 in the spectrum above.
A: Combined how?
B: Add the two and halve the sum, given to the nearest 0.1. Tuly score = 10.7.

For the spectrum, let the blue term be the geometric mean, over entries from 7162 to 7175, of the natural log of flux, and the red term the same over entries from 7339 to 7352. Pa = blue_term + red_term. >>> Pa 5.842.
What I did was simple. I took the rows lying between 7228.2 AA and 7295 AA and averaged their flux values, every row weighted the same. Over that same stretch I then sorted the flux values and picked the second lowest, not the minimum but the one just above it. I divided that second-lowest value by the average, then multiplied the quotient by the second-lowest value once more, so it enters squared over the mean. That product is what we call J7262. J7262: 15.1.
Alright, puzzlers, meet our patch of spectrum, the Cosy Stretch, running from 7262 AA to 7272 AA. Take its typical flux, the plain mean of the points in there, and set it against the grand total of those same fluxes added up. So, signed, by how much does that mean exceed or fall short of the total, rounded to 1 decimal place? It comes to -36.5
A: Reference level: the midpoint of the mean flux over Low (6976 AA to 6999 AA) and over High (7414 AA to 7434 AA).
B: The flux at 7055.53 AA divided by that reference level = 1.02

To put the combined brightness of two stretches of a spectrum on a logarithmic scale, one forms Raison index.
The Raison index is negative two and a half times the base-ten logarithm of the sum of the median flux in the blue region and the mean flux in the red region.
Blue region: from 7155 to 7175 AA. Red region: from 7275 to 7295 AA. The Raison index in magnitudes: -3.947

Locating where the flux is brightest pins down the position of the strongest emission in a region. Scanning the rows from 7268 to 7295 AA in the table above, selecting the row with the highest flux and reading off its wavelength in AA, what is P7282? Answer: 7286.68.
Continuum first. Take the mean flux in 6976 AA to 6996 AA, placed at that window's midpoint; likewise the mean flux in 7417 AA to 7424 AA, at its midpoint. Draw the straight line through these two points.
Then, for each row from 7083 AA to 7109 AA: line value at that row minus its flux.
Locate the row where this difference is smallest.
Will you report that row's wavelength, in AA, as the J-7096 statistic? 7084.83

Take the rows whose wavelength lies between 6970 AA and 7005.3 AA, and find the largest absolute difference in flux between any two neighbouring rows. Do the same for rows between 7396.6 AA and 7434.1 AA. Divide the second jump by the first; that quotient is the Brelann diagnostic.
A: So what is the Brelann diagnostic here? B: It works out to 0.80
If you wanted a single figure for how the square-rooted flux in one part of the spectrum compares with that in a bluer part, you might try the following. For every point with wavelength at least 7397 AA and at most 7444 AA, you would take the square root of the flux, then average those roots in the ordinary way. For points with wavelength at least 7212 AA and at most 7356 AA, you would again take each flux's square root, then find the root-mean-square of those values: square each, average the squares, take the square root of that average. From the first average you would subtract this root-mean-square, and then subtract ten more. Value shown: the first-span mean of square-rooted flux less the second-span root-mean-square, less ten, -10.1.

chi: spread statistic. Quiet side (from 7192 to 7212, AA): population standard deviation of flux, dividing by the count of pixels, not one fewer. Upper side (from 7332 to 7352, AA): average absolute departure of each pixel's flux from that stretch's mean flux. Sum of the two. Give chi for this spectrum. 1.0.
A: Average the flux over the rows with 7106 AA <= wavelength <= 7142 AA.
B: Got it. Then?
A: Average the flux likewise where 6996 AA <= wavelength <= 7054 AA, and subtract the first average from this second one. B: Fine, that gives -1.4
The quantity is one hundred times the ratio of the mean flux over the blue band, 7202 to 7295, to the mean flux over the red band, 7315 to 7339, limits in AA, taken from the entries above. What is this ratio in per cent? 101.9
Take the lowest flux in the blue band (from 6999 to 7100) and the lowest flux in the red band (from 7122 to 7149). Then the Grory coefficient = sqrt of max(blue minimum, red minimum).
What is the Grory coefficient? 4.21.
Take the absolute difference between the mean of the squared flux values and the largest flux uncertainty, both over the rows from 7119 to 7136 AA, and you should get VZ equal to 358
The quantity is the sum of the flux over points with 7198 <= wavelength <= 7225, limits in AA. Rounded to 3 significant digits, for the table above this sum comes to 152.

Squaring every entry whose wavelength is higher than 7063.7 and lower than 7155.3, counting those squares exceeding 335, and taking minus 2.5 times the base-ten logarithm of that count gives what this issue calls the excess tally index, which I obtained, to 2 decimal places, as -3.36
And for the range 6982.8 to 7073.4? -2.94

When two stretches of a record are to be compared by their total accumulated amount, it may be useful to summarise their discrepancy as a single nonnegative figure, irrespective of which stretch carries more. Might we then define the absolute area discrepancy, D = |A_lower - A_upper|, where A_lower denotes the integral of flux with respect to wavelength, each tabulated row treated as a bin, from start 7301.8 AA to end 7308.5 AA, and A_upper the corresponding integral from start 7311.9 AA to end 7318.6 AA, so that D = 9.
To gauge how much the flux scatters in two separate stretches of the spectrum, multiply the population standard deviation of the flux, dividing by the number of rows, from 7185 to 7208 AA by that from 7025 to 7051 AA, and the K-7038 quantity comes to 1.1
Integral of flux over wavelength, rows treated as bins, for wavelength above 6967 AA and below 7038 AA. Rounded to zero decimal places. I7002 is 1306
